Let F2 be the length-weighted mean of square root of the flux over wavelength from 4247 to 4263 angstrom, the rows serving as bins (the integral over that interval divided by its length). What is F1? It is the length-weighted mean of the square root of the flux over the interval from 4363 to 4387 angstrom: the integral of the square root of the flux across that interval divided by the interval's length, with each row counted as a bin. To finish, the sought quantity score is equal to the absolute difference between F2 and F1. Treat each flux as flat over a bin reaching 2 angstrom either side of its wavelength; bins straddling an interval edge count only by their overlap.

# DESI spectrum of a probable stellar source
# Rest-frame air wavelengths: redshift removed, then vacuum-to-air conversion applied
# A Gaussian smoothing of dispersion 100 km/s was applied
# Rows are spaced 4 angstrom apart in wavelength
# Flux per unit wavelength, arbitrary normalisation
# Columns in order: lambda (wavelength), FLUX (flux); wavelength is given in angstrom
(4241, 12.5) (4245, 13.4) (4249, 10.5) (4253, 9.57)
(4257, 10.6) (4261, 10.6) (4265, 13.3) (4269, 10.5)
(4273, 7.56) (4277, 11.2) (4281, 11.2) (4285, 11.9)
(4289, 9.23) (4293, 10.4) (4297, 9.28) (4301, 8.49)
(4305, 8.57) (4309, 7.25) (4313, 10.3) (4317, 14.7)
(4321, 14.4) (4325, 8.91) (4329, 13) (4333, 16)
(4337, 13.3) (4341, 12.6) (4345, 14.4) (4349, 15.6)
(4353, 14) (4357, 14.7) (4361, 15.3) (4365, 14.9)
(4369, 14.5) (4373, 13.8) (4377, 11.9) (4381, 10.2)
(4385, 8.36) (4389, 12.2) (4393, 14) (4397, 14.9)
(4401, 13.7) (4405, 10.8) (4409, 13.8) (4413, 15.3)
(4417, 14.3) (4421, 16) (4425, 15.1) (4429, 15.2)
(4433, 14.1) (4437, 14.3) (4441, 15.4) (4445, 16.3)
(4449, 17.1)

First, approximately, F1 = 3.49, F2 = 3.2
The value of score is 0.27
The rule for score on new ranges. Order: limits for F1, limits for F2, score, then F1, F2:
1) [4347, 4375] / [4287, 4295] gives 0.70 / 3.83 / 3.1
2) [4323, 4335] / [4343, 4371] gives 0.31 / 3.53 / 3.8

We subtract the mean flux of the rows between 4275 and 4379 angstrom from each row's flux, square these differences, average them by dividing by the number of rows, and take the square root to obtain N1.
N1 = 2.53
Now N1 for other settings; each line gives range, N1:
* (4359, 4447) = 1.94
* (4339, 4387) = 2.11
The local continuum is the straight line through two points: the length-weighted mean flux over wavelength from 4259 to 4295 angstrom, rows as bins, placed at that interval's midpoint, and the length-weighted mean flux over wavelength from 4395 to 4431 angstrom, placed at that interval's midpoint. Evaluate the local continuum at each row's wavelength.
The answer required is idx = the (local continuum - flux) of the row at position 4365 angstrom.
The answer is -1.9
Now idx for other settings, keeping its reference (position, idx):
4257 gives -0.5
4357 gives -1.9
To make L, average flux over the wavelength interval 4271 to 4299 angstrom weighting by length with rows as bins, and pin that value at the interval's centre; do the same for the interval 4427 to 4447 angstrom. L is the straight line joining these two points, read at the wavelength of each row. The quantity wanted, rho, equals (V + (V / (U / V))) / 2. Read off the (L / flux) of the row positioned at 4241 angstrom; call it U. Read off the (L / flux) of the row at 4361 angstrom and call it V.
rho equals 0.90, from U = 0.69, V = 0.82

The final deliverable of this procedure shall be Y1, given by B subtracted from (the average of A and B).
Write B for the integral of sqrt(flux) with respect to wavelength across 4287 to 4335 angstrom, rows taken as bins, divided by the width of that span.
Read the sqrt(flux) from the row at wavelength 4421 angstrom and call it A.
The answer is 0.4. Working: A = 4.00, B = 3.27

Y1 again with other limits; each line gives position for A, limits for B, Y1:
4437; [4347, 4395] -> 0.1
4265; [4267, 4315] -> 0.3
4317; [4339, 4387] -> 0.1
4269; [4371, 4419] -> -0.2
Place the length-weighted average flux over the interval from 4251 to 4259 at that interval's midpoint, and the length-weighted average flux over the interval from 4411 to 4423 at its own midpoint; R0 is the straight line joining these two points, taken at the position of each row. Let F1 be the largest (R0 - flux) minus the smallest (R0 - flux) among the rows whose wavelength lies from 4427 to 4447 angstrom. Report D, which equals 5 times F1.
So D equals 9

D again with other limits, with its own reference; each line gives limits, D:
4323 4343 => 34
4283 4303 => 20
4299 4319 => 36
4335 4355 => 14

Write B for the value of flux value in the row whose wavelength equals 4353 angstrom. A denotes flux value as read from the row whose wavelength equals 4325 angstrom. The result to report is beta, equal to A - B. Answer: -5.1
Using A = 8.91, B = 14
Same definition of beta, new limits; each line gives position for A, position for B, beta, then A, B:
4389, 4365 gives -2.7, 12.2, 14.9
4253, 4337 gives -3.7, 9.57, 13.3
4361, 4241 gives 2.8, 15.3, 12.5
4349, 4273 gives 8.0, 15.6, 7.56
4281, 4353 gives -2.8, 11.2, 14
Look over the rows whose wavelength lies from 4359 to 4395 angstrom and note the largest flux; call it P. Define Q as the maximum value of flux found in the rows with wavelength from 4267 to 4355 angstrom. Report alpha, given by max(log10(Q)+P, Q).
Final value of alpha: 16.5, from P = 15.3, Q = 16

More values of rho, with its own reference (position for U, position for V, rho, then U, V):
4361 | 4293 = 1.10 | 0.82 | 1.00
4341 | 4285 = 0.81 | 0.95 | 0.85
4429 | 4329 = 0.85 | 0.97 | 0.89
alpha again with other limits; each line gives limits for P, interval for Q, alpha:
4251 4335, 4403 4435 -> 17.2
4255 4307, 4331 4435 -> 16.0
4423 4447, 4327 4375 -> 17.5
